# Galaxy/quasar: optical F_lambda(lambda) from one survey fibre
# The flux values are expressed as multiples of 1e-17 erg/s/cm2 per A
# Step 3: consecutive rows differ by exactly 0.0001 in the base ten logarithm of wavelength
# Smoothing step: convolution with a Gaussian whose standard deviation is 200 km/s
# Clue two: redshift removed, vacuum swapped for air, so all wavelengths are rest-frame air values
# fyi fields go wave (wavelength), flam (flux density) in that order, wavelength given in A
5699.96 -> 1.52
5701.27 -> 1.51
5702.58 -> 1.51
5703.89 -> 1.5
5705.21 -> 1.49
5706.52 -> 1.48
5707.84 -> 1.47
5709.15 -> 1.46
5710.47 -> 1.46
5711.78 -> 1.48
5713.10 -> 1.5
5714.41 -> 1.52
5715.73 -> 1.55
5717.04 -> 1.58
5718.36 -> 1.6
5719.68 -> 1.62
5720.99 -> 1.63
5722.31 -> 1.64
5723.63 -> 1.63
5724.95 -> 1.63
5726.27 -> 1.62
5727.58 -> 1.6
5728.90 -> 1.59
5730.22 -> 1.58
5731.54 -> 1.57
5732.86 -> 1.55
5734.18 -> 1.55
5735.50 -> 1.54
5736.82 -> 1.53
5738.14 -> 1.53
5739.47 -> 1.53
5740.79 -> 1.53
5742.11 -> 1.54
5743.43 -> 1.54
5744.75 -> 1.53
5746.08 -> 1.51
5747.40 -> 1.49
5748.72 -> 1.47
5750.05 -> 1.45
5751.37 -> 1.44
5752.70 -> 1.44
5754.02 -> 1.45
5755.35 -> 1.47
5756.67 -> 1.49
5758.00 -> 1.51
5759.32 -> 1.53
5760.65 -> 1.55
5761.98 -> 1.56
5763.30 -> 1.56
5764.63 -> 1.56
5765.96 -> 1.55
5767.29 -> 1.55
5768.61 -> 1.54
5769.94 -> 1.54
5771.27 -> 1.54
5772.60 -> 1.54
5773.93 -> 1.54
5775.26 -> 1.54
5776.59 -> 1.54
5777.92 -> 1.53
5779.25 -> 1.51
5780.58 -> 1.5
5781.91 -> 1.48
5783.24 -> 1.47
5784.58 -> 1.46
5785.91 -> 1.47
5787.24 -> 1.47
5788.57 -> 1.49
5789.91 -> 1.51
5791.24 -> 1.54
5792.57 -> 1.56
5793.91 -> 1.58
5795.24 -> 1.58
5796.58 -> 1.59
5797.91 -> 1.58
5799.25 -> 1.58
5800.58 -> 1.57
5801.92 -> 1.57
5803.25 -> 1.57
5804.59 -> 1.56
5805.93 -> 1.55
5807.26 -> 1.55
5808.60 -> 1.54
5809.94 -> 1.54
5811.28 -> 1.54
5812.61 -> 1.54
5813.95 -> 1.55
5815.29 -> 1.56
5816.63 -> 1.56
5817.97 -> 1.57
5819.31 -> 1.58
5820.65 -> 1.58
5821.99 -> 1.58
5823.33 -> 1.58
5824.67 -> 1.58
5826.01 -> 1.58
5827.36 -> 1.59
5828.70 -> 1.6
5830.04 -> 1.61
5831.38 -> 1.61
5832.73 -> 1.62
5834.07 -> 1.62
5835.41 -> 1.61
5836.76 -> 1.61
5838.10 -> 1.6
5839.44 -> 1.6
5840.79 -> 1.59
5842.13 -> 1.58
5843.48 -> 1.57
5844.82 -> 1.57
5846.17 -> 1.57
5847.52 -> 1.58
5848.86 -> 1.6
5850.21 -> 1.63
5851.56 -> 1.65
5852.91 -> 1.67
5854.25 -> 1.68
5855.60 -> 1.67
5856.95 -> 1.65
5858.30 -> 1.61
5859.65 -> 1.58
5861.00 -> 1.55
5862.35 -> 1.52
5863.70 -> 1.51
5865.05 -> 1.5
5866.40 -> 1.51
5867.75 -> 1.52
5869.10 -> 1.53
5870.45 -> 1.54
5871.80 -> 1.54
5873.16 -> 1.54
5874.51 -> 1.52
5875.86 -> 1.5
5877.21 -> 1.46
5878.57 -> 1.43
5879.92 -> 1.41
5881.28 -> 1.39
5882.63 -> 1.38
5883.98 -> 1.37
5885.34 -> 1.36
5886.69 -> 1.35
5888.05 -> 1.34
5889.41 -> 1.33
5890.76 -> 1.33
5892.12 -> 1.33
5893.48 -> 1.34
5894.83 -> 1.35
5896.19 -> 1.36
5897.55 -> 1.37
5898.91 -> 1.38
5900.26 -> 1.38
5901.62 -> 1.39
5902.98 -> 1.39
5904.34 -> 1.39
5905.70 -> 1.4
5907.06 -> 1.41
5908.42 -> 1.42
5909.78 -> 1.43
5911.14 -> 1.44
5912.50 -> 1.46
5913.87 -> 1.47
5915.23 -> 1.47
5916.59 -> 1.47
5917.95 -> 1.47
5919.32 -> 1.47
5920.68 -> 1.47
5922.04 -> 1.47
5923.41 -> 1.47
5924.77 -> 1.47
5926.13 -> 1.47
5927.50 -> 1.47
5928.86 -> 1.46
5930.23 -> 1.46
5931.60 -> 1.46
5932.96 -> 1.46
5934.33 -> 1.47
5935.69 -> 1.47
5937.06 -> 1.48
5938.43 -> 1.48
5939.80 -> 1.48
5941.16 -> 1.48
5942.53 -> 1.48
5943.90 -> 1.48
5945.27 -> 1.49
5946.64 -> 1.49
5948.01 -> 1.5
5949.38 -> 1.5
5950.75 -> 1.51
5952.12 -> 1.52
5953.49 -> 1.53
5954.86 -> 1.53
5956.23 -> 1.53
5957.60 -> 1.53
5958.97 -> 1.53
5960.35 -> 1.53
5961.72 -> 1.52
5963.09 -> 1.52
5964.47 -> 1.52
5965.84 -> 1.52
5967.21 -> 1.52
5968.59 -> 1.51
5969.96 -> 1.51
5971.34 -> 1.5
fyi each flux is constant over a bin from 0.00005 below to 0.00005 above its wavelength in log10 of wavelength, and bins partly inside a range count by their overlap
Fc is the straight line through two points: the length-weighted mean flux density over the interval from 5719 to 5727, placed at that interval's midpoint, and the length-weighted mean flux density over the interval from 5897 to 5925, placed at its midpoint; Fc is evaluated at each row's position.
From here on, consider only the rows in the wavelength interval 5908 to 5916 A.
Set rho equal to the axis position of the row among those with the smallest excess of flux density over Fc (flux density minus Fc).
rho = 5908.42 A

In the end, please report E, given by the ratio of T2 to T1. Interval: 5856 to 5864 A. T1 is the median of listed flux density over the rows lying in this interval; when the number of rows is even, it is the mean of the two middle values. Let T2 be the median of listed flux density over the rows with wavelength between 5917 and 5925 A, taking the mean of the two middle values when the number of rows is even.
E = 0.94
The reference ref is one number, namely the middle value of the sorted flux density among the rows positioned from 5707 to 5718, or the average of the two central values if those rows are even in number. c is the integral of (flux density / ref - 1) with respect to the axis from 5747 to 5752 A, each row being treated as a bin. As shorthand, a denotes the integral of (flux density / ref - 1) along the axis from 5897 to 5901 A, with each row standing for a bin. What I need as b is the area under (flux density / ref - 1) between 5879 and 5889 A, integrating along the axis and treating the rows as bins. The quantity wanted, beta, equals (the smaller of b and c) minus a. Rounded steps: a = -0.30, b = -0.79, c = -0.10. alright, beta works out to -0.5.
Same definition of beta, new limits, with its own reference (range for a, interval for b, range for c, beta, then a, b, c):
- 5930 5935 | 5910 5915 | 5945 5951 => 0.0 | -0.09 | -0.12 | 0.03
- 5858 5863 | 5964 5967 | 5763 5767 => -0.2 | 0.24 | 0.06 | 0.18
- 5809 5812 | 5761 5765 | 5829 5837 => 0.1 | 0.10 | 0.19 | 0.66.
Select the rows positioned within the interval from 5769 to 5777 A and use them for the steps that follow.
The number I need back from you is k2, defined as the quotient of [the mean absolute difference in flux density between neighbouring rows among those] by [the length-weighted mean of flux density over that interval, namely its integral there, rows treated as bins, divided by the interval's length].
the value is 0.0000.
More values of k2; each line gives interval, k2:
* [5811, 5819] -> 0.0039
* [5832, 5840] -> 0.0025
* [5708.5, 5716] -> 0.0121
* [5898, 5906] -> 0.0029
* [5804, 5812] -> 0.0026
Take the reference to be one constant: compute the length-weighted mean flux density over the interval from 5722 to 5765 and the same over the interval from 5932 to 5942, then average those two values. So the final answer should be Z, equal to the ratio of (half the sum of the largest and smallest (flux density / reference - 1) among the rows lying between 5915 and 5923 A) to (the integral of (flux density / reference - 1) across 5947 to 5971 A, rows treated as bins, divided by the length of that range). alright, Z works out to -2.6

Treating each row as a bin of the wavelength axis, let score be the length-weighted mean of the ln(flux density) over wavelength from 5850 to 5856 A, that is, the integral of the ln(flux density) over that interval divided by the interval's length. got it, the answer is 0.51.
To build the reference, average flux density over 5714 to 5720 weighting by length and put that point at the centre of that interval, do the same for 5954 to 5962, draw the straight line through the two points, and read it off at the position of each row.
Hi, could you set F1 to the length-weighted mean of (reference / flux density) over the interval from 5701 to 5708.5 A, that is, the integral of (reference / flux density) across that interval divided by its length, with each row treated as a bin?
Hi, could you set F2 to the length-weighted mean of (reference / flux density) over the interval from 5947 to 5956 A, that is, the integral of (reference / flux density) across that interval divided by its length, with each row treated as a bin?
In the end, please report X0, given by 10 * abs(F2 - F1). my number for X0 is 0.5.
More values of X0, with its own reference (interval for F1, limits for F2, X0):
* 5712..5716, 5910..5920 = 0.1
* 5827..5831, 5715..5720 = 0.2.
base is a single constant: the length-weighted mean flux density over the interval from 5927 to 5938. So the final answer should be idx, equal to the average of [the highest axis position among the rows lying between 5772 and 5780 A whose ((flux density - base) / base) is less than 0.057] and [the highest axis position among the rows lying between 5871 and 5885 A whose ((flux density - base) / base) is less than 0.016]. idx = 5831.6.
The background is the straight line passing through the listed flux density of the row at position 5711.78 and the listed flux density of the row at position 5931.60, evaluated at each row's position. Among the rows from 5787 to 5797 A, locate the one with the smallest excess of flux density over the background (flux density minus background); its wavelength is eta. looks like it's 5787.24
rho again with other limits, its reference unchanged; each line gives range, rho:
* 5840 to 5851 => 5843.48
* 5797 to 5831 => 5808.60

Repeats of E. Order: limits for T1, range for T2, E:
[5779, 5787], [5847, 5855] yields 1.11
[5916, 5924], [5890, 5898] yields 0.91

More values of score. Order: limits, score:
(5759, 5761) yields 0.43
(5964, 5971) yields 0.42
